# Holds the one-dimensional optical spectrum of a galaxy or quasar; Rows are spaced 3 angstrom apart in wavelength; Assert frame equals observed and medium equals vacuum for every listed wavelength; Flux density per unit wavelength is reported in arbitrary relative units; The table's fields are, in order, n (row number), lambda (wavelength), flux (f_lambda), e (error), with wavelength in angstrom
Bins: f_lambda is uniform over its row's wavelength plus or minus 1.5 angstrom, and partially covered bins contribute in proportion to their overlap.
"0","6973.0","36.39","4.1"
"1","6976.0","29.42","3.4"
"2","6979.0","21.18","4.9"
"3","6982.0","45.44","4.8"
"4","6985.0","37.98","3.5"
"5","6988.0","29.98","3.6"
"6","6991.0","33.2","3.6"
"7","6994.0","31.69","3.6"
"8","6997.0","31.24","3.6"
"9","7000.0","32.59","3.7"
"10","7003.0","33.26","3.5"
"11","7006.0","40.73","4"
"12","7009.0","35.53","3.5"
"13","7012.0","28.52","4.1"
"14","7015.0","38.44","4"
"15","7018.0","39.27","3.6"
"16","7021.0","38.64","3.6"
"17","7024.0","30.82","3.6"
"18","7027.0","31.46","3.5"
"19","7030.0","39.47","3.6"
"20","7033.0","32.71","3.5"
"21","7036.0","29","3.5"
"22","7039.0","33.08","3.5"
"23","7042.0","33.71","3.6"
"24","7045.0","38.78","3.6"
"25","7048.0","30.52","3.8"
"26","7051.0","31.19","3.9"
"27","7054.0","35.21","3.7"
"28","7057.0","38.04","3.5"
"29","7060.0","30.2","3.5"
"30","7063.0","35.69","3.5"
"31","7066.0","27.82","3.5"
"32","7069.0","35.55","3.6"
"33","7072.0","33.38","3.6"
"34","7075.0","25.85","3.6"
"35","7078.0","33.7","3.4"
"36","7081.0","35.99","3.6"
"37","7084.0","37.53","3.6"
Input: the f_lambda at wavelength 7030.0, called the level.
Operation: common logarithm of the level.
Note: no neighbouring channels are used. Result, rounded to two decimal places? 1.60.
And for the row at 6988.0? 1.48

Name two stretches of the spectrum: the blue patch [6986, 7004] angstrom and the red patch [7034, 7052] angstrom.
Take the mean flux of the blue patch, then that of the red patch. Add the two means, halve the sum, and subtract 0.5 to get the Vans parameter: 31.9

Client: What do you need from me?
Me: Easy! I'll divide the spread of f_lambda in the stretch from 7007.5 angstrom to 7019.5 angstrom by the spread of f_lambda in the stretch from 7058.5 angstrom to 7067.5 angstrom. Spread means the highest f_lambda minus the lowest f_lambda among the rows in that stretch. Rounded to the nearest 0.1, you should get 1.4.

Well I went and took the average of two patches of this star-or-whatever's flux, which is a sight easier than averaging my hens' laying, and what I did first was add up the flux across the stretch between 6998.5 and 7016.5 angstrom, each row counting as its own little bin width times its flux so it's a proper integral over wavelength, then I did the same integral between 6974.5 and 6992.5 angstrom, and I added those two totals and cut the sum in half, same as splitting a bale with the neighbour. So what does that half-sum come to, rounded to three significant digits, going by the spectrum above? 609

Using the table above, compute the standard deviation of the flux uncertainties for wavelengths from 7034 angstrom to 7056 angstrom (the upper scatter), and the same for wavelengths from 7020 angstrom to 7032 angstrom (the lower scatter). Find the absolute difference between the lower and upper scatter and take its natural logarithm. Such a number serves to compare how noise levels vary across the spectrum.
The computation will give -2.3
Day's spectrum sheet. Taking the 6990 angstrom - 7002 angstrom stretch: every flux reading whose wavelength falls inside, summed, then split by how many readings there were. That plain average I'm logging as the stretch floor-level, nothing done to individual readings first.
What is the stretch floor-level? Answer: 32.2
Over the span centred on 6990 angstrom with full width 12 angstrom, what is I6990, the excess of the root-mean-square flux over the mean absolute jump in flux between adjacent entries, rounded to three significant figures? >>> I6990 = 29.1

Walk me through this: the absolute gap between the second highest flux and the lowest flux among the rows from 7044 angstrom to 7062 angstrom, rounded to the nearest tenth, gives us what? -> 7.8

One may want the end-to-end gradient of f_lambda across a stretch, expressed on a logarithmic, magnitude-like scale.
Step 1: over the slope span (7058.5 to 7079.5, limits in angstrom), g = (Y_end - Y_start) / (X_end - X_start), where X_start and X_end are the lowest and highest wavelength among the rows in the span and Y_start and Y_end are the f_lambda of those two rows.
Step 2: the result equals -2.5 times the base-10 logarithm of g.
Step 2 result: 1.8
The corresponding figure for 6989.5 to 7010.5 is 2.2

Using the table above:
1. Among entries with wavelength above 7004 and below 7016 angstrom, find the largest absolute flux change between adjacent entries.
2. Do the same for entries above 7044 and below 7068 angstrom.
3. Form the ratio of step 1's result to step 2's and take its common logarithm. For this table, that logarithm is 0.08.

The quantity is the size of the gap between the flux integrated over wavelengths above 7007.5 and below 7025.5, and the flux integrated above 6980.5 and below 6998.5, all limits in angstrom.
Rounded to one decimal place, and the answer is 5.1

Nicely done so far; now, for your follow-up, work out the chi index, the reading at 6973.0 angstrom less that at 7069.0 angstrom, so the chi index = 1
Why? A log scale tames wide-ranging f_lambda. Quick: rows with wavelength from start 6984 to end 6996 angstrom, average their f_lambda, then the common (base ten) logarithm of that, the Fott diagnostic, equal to 1.52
